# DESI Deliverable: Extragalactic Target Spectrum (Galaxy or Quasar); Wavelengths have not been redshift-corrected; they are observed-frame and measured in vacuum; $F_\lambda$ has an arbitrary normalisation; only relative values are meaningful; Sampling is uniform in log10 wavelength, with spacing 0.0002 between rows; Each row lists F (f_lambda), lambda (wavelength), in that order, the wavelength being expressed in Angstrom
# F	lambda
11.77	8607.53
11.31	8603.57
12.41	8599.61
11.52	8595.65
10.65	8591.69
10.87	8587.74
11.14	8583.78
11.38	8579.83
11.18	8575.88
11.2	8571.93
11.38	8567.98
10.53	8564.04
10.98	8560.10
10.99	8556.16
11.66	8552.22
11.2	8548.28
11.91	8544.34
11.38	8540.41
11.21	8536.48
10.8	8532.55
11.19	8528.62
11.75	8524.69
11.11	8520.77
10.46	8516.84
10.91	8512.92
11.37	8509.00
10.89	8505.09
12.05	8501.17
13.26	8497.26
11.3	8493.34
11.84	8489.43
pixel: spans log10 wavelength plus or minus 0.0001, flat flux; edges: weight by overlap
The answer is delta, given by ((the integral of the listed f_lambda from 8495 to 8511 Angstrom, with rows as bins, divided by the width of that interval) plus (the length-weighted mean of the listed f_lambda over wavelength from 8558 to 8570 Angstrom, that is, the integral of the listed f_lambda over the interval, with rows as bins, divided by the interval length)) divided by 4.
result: 5.71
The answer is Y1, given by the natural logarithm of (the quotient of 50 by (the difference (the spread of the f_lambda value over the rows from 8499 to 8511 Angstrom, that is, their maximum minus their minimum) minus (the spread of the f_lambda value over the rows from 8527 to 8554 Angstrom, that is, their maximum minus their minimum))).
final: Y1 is 6.9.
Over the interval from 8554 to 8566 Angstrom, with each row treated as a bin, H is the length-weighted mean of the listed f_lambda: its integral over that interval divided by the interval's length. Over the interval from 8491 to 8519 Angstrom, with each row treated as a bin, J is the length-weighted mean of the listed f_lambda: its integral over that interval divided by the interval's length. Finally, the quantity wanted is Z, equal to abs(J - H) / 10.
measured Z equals 0.061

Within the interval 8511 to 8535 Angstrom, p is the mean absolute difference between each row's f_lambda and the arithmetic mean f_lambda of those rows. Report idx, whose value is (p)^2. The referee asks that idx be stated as 0.098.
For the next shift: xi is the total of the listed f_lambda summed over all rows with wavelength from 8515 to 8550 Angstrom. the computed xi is 101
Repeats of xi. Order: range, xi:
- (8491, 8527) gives 103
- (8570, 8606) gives 102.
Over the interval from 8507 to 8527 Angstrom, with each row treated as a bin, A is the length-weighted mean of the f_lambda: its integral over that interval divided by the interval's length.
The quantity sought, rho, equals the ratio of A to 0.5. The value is 22.24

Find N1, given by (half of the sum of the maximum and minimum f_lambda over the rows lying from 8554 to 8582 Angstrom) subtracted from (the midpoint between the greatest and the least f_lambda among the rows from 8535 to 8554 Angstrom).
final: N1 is 0.6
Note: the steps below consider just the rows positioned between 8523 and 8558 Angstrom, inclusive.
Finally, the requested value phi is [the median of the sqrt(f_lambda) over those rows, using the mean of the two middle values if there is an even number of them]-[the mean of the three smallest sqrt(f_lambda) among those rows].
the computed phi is 0.033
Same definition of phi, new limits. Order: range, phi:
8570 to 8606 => 0.047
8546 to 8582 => 0.055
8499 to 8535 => 0.060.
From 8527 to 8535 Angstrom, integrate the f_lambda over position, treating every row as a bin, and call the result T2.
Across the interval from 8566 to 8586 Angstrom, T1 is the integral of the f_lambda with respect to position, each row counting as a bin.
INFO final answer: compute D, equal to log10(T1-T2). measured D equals 2.14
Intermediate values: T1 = 225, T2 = 88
